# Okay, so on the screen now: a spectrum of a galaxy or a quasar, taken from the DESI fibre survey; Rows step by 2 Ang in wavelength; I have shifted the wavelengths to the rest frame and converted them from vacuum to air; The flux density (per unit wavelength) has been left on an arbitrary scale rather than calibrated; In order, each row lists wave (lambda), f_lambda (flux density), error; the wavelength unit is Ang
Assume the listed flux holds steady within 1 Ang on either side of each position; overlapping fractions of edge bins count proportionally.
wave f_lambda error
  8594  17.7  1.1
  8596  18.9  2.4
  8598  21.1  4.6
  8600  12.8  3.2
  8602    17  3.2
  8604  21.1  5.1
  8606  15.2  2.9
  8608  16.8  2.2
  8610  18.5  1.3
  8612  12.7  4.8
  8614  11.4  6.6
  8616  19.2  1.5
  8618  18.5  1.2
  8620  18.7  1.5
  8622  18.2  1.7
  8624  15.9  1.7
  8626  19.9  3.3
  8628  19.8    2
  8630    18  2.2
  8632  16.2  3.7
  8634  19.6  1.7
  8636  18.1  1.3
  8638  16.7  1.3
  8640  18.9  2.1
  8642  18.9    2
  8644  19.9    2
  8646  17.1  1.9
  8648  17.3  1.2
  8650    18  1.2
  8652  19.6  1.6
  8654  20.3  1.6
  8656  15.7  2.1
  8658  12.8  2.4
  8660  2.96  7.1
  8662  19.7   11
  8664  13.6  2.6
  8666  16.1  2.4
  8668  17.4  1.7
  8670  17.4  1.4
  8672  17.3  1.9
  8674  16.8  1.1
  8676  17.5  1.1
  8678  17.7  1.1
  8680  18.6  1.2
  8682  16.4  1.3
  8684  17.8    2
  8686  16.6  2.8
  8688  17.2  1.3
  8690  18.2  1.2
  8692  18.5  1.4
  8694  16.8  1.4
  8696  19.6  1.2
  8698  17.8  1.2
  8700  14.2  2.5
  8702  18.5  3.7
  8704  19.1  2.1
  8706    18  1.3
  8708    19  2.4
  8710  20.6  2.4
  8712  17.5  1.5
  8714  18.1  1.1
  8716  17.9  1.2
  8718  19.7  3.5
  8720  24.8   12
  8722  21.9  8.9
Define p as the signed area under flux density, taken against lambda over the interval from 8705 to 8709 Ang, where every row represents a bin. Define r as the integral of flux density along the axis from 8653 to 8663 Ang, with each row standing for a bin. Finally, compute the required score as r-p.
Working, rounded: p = 74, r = 143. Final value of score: 69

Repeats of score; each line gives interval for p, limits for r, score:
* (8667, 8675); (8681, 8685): -69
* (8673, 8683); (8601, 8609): -34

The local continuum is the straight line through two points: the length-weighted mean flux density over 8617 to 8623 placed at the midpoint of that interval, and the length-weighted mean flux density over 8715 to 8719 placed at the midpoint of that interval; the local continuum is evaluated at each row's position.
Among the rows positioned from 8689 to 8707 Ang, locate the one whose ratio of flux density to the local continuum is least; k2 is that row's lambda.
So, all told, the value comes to 8700 Ang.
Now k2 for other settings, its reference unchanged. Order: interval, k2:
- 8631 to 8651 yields 8632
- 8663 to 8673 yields 8664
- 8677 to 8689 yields 8682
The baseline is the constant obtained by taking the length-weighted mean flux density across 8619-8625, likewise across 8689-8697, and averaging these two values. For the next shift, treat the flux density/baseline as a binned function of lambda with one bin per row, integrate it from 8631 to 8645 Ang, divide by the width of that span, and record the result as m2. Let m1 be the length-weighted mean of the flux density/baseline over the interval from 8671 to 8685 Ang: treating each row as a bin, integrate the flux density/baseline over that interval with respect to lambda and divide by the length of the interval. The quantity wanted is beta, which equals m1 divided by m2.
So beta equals 0.95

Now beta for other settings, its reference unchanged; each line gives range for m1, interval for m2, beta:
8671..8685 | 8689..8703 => 0.99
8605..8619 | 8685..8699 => 0.90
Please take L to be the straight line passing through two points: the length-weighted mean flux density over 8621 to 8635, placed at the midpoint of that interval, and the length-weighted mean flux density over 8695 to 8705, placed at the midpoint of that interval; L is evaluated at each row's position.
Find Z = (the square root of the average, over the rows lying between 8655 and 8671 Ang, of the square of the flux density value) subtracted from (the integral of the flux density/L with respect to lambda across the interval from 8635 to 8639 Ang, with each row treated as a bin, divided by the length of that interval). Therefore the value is -14.3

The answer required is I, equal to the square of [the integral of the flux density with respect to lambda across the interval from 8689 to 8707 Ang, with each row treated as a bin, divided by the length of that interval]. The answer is 319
